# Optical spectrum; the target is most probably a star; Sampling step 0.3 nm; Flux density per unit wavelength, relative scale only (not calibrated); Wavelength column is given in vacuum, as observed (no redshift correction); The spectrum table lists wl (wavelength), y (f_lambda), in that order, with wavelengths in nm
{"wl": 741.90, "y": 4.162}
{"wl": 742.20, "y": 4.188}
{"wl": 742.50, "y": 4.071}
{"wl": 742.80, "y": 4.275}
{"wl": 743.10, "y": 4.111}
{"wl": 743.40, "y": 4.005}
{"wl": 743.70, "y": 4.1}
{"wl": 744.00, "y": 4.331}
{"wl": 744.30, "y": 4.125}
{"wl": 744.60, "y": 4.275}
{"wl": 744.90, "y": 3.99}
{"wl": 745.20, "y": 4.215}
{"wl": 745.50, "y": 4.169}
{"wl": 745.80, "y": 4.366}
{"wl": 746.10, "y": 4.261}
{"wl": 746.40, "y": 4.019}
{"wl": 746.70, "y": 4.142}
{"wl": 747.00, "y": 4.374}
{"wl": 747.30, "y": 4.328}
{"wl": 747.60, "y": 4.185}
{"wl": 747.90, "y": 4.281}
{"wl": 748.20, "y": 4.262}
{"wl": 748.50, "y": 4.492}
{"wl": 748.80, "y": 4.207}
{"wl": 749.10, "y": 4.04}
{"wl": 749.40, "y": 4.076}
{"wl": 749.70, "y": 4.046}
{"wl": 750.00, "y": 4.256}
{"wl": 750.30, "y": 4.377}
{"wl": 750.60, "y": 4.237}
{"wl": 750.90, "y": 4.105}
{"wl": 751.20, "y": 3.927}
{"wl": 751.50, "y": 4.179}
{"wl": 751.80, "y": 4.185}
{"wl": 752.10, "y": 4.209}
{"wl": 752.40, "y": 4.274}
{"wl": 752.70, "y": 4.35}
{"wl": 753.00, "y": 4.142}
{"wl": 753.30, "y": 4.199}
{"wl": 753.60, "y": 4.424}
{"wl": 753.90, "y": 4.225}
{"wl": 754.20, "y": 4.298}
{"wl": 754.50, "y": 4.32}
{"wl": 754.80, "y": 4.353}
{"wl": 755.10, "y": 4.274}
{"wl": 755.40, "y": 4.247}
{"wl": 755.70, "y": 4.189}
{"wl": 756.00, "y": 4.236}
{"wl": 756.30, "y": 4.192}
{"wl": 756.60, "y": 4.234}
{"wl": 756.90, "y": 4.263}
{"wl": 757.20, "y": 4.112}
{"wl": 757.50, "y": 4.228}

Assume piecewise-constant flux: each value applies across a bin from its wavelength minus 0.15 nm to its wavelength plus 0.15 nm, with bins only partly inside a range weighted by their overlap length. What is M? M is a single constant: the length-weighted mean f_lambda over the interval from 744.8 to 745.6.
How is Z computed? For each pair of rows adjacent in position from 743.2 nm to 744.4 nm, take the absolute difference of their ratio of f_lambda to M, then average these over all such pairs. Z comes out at 0.043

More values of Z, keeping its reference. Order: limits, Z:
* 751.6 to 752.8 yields 0.013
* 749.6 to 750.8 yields 0.038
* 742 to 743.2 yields 0.039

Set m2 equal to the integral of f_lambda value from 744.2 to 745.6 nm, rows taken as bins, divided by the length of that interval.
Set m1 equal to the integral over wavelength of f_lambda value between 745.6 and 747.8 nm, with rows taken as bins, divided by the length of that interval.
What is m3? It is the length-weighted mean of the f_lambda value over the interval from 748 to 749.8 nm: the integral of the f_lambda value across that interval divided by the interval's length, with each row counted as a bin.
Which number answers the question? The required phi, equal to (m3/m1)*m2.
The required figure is 4.11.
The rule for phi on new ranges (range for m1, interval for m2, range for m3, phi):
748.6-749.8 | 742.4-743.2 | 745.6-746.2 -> 4.36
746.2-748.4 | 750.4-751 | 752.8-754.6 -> 4.23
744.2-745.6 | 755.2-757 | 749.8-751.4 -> 4.25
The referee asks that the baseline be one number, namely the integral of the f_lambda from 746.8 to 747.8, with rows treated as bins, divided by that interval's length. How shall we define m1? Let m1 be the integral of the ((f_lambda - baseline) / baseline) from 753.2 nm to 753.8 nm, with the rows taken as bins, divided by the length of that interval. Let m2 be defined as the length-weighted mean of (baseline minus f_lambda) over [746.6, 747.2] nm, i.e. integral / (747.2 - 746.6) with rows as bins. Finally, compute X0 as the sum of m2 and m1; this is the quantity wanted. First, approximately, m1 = 0.006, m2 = 0.01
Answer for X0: 0.02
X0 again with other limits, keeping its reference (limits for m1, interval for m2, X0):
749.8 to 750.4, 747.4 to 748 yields 0.05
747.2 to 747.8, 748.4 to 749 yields -0.03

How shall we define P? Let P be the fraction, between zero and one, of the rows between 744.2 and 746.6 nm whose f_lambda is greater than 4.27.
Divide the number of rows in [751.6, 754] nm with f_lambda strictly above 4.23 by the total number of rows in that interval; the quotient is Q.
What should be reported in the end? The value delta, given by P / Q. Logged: 0.7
